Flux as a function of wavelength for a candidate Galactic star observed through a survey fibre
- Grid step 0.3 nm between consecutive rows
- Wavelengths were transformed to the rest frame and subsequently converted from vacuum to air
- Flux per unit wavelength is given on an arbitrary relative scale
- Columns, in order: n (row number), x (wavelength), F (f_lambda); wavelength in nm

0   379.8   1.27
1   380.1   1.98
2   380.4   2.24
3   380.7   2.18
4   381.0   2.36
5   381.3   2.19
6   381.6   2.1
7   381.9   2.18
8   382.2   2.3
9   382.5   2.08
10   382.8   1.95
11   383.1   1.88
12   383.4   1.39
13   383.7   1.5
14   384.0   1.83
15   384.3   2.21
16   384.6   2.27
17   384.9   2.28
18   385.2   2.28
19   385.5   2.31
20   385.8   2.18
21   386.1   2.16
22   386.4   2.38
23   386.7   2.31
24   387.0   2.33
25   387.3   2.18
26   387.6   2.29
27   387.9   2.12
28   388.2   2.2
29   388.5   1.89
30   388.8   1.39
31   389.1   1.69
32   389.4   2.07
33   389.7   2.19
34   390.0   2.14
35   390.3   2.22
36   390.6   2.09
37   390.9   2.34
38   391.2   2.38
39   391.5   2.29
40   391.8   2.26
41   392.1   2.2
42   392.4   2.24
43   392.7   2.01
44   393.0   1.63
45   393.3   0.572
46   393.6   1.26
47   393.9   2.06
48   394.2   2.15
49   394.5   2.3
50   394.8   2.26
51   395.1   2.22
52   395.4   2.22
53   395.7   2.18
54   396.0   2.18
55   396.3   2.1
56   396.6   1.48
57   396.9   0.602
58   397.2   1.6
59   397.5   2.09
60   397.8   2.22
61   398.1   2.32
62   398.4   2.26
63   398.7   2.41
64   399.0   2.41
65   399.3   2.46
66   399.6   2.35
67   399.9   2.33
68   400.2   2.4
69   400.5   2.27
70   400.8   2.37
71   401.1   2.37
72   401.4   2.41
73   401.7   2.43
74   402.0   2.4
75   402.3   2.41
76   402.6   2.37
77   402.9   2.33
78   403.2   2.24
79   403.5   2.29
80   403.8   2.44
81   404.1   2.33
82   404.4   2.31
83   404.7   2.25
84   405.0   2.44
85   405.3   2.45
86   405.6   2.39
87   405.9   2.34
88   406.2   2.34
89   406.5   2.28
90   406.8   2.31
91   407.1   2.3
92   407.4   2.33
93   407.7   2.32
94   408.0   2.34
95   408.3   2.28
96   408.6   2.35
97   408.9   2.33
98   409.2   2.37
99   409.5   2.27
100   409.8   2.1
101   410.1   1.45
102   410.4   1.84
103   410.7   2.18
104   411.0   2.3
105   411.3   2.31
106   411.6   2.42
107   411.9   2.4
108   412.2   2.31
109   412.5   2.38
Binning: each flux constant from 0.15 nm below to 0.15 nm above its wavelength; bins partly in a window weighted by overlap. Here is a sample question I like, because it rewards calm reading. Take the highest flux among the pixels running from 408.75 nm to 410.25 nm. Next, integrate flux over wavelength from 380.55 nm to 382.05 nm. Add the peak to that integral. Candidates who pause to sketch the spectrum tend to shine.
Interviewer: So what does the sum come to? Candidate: 5.7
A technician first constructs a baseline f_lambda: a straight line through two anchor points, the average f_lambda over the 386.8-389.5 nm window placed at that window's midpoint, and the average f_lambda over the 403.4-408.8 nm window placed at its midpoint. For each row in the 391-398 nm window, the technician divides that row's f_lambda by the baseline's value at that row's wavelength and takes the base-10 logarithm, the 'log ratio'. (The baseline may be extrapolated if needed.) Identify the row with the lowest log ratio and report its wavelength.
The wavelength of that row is 393.3 nm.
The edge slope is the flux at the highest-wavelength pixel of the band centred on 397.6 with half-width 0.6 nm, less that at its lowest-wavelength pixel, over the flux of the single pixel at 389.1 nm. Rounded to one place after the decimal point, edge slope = 0.4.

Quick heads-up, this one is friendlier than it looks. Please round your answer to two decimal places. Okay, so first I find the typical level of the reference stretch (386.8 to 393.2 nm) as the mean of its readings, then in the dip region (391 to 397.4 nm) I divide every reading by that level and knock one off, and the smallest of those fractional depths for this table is -0.73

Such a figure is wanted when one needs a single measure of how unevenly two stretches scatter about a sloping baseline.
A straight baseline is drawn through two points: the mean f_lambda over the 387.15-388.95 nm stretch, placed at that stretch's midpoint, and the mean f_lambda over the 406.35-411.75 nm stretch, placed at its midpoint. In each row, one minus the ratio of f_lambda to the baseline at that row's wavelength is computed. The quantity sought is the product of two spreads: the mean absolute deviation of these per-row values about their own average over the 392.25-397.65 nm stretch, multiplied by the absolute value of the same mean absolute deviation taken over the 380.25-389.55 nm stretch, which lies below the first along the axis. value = 0.022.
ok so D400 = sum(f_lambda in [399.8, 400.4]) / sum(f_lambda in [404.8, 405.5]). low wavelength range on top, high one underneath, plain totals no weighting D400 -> 0.97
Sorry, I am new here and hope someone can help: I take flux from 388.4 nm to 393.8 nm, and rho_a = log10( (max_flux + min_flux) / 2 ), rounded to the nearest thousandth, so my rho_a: 0.169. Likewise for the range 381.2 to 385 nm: 0.266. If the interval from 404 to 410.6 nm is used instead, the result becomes 0.290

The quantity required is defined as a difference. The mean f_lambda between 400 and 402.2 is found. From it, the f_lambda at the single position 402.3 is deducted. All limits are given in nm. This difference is -0.03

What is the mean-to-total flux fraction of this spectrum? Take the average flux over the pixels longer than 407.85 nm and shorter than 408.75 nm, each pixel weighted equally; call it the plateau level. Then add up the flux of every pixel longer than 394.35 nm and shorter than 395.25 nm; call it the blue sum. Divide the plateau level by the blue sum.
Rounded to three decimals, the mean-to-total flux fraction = 0.343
